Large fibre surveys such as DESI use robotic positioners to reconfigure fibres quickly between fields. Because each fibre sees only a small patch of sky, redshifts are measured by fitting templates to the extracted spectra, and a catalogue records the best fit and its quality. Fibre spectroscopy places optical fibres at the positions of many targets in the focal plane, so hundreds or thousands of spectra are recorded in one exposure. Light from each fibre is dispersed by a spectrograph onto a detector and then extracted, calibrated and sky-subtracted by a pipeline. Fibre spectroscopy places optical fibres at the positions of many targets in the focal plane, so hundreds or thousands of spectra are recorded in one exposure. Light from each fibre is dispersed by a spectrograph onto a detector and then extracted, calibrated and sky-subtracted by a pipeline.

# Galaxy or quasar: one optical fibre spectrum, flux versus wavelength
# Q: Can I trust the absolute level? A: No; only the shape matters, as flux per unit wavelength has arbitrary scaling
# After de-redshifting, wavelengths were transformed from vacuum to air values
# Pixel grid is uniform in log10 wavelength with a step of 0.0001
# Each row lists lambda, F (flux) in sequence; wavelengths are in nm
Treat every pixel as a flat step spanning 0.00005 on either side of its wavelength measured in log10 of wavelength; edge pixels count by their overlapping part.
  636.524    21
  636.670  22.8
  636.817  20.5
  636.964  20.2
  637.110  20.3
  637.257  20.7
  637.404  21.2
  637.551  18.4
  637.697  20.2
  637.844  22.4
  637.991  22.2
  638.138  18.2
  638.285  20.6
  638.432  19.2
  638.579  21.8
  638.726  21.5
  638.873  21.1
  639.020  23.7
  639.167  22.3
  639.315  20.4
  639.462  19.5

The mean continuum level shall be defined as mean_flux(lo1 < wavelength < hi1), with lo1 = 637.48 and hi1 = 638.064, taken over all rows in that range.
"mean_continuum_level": 20.8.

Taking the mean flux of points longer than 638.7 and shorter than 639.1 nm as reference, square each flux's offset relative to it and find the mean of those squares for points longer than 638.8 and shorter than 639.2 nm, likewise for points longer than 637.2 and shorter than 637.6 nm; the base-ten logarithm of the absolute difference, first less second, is 0.63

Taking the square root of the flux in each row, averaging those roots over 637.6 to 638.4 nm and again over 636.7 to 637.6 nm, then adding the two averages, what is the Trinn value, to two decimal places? 9.04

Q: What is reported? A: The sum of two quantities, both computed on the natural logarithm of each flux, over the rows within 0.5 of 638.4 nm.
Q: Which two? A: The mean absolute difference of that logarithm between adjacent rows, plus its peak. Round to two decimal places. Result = 3.19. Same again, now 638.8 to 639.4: 3.25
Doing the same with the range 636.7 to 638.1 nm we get 3.16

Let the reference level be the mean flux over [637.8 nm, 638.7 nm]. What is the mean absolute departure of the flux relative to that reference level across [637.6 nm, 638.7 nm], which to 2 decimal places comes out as 1.28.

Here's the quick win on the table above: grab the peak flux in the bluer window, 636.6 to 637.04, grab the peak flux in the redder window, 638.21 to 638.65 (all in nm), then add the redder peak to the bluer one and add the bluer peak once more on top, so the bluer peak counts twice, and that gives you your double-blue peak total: 67.4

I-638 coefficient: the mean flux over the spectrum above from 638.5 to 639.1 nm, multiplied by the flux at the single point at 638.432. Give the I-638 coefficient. 423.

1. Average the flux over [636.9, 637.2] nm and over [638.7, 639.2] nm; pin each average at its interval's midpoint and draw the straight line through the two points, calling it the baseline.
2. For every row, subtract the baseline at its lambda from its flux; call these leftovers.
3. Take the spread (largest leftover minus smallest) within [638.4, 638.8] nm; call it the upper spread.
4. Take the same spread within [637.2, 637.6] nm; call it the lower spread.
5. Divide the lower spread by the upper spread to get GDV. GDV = 1.2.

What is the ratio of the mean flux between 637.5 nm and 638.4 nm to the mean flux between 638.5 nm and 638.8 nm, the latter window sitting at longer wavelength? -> 0.94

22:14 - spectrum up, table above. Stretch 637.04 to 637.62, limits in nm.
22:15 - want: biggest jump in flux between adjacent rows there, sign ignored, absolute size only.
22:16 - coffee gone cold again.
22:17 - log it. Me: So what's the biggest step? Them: 2.80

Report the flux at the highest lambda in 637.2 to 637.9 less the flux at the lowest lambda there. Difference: 2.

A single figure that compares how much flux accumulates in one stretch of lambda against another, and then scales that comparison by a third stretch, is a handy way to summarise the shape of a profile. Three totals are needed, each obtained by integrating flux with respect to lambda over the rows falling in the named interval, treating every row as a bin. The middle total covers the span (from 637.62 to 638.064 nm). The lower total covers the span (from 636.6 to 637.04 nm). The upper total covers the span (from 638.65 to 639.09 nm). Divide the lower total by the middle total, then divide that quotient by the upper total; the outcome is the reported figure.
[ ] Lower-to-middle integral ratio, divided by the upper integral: 0.100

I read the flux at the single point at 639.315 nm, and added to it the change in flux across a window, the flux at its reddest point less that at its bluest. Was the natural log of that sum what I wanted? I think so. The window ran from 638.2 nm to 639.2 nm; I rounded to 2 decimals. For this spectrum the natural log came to 3.10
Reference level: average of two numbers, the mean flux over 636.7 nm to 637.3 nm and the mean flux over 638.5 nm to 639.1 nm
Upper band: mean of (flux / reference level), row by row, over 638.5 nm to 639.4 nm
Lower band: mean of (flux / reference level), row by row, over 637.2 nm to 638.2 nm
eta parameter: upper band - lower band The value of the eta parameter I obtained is 0.06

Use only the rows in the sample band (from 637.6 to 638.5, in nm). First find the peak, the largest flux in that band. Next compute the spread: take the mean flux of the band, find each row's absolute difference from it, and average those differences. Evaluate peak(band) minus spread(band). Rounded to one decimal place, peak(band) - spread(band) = 21.1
